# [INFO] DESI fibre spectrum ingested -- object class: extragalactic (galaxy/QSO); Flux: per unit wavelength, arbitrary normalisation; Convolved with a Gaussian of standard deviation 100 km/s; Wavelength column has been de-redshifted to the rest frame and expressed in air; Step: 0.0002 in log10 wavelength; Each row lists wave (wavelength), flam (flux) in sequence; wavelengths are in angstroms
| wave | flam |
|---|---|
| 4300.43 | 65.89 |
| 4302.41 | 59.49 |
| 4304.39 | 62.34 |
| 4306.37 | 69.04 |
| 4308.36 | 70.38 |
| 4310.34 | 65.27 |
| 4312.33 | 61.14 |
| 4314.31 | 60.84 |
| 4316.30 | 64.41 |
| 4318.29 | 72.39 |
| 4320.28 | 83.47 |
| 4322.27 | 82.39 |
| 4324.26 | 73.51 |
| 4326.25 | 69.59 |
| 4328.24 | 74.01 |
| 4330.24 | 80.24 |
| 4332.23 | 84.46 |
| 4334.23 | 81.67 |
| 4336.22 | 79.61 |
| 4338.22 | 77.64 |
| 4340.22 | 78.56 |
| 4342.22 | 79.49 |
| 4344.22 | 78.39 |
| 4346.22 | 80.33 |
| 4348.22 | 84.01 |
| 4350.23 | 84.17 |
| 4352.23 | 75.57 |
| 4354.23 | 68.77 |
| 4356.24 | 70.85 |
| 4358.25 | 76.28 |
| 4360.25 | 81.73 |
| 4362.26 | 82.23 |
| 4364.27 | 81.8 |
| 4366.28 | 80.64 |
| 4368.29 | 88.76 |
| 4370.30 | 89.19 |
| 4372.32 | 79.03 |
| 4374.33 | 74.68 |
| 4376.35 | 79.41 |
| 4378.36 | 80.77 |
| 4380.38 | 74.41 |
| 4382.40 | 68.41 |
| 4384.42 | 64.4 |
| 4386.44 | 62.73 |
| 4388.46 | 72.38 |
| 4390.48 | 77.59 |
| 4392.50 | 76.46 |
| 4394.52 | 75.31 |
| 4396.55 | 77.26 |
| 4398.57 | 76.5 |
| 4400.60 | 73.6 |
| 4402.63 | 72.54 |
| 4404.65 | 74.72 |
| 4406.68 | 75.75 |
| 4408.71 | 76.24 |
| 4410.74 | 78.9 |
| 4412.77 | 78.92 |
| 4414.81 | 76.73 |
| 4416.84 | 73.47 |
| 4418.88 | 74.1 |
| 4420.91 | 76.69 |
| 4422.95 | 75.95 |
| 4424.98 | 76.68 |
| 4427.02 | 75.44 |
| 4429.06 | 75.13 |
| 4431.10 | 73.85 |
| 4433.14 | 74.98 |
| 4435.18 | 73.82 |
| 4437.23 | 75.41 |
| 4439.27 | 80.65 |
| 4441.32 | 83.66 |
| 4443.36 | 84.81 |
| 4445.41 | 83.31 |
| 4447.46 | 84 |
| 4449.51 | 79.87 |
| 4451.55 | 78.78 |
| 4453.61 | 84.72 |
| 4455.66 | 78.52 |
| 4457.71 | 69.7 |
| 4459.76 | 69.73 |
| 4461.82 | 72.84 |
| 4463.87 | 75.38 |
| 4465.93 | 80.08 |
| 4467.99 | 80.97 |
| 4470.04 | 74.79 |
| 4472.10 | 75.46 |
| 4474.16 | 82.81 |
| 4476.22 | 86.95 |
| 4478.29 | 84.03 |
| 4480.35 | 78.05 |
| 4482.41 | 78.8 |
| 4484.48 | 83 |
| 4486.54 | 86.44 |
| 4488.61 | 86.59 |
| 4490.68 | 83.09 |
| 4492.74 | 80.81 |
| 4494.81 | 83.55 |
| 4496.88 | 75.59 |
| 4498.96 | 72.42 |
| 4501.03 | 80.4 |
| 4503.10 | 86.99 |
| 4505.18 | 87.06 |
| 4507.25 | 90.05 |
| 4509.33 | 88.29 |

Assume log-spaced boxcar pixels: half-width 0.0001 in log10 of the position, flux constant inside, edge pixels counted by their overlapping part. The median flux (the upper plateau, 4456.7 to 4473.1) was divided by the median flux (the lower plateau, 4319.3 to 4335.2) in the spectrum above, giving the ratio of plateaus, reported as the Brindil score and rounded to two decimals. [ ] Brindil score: 0.93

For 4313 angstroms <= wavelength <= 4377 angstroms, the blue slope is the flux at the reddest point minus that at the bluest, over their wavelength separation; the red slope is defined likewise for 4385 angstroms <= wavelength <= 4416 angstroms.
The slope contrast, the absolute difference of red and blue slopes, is 0.19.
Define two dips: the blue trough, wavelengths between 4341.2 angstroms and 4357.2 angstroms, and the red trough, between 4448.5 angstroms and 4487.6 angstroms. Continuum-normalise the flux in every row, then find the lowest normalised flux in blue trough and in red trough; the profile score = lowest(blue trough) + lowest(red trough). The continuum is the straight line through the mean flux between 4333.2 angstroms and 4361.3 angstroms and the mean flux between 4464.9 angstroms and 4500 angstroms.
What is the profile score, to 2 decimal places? 1.74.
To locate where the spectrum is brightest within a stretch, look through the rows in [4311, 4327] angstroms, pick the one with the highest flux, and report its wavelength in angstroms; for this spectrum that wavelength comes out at 4320.28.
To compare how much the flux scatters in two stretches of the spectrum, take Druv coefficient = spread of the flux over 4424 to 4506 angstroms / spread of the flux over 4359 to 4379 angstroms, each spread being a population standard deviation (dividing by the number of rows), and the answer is 1.2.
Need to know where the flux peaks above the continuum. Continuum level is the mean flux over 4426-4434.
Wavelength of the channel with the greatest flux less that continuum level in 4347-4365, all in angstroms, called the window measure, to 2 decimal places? 4350.23 angstroms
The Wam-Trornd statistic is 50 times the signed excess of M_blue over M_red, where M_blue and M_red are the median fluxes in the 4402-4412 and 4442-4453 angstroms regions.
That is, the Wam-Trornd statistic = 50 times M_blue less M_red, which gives -378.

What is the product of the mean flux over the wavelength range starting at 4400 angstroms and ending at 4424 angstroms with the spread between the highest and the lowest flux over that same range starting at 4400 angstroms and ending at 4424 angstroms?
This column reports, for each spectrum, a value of 483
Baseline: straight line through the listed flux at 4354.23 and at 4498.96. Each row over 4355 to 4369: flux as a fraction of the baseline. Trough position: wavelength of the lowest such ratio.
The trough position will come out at 4356.24 angstroms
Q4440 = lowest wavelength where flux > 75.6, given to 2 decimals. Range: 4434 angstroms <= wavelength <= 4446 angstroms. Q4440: 4439.27 angstroms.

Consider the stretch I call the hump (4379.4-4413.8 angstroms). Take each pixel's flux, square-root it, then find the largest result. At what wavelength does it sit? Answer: 4412.77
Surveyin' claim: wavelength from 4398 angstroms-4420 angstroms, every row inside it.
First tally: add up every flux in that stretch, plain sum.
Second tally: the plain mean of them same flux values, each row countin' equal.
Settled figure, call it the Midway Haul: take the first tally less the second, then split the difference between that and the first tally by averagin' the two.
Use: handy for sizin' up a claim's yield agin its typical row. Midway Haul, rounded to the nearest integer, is 794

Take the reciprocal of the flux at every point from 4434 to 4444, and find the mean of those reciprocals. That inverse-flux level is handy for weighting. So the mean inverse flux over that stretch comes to 0.0126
